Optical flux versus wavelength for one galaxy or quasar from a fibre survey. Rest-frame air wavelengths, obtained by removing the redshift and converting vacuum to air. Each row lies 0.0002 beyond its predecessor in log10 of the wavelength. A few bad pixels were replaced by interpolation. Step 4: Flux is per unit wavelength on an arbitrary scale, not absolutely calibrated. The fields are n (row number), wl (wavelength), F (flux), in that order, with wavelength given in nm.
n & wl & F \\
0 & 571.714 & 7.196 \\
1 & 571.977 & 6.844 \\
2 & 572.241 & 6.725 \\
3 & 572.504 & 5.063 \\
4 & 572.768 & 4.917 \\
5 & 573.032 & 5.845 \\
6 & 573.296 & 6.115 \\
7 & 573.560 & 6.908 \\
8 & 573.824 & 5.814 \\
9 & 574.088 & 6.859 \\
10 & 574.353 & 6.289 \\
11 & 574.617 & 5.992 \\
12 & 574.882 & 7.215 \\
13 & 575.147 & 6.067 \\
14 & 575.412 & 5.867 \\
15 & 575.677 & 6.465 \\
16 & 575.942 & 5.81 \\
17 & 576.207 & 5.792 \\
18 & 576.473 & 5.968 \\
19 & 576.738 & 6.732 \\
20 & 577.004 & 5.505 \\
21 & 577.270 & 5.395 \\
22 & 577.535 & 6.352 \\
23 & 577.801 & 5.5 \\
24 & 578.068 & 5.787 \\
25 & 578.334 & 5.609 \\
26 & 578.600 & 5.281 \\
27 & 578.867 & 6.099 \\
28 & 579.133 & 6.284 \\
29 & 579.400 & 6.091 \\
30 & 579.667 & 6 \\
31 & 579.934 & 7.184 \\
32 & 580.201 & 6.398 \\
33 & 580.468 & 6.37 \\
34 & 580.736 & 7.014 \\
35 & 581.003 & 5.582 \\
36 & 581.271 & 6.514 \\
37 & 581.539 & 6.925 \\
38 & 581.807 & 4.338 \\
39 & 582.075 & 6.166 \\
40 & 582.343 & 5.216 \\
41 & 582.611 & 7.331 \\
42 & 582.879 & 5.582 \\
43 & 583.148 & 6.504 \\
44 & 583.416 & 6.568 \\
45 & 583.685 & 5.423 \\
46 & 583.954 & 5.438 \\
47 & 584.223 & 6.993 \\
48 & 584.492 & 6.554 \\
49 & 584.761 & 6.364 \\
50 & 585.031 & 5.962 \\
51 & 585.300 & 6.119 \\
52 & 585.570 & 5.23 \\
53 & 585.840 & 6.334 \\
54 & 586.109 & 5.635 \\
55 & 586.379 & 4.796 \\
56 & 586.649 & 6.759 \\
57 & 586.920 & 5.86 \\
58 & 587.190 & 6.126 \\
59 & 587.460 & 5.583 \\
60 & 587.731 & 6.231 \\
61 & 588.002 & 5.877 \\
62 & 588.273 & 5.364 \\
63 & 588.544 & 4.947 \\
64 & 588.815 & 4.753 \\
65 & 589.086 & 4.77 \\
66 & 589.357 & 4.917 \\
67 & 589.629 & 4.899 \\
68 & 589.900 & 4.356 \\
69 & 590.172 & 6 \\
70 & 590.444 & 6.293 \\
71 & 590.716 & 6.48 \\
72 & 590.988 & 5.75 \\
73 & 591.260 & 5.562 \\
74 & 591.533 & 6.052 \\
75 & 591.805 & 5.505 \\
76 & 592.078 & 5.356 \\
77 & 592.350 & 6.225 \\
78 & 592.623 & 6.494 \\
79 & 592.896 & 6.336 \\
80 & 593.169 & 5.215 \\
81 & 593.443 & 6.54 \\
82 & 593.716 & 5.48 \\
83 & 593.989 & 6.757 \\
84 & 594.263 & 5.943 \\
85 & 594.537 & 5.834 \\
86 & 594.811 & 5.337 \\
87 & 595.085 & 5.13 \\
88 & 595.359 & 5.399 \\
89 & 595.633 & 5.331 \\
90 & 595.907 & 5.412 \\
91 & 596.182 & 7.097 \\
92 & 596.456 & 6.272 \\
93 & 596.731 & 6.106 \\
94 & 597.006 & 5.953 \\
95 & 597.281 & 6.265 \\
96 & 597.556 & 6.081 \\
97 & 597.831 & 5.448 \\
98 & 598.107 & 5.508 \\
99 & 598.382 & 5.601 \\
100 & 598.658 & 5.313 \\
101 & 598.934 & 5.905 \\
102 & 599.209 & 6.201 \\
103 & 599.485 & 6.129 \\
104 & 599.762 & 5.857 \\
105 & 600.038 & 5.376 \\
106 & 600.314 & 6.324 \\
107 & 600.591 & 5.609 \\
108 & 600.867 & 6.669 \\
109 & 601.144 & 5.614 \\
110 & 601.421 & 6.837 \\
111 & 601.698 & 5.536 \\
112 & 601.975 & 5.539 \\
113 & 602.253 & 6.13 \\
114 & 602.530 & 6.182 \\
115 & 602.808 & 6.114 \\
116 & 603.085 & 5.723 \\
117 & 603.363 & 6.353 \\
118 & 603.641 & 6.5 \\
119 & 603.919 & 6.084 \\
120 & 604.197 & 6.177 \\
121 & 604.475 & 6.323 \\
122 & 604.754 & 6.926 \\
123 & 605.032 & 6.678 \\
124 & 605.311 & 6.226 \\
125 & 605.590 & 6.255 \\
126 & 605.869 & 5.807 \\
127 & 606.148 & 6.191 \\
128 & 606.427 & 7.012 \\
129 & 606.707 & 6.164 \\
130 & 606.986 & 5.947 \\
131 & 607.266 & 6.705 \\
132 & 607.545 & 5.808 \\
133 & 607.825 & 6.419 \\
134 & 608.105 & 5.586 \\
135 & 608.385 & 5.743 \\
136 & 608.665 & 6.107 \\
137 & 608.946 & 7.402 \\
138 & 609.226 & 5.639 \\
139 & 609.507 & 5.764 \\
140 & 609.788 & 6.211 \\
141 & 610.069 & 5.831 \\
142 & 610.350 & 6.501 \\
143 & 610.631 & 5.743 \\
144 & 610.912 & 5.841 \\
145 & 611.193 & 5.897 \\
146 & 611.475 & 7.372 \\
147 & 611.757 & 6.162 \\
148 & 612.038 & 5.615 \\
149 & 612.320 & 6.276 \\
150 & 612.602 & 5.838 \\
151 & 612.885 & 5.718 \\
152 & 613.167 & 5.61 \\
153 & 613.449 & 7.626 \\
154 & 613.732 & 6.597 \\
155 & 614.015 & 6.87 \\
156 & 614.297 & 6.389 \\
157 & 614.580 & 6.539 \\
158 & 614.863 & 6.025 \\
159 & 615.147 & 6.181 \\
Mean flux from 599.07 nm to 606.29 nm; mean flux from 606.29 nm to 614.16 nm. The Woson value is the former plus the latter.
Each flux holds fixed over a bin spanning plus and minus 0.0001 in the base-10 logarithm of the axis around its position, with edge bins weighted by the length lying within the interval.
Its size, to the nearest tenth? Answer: 12.3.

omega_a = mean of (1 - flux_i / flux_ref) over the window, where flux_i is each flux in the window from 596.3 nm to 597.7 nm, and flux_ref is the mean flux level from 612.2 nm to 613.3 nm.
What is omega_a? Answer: -0.05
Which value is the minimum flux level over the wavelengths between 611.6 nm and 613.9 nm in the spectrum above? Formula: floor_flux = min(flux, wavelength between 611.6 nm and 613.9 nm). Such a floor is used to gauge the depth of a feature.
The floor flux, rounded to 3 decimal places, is 5.610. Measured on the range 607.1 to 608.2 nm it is 5.586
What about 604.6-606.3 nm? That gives 5.807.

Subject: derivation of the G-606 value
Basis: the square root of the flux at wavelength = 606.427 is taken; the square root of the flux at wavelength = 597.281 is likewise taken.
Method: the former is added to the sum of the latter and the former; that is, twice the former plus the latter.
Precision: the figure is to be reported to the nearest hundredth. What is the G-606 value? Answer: 7.80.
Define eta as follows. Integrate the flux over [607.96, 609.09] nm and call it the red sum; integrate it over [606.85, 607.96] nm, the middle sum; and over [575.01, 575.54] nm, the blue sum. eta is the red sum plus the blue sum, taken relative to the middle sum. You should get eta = 1.5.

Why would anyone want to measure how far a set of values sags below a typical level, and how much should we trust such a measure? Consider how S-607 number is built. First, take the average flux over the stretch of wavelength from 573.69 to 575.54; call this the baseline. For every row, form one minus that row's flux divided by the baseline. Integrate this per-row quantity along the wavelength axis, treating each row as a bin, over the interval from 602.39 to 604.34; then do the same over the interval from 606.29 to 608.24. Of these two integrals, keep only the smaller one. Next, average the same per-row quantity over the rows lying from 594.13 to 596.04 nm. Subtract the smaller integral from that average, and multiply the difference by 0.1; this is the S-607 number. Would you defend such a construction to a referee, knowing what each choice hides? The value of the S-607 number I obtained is 0.011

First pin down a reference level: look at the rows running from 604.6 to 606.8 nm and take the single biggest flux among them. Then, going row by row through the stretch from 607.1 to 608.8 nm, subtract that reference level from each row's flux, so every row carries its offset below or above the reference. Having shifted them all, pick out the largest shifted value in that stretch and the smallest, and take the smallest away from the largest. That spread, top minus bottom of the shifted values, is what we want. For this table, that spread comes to 1.1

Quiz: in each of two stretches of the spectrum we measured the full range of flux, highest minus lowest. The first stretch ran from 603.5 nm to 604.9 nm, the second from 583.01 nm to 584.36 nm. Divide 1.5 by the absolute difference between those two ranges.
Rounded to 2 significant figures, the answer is 2.1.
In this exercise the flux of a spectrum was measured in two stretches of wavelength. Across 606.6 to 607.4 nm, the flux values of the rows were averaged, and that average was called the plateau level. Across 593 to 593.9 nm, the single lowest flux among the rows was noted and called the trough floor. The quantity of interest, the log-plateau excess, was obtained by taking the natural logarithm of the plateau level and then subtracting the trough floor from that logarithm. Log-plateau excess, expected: -3.4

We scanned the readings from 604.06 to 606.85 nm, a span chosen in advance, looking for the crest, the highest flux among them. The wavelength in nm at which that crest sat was 606.427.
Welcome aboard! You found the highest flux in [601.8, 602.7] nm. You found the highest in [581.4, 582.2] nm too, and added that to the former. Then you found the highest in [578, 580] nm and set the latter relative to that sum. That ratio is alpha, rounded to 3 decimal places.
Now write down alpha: 0.548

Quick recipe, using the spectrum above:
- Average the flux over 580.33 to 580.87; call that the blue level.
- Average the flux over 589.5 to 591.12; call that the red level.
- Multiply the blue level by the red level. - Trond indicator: 37.7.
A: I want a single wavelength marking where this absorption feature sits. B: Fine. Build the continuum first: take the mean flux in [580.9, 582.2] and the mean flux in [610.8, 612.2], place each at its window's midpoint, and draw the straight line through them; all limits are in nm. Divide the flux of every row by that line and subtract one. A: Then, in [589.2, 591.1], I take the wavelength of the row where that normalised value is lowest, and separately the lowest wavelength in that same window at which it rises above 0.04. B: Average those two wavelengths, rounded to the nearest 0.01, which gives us 590.17 nm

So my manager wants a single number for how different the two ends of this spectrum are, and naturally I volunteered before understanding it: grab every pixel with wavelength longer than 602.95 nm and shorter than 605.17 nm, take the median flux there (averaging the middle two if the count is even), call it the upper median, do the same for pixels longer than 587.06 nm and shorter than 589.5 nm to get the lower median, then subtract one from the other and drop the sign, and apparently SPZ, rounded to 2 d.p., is 0.97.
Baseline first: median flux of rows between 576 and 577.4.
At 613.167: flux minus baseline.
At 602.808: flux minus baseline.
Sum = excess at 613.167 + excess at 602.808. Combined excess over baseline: 0.14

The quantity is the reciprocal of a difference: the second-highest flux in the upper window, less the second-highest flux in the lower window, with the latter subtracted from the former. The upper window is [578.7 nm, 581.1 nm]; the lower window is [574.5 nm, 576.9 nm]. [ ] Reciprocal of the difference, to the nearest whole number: 4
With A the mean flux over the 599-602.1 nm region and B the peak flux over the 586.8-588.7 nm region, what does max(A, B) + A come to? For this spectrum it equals 12.2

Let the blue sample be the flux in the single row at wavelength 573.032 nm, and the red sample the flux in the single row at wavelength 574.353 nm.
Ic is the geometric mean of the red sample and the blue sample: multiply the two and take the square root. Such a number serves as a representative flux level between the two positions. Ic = 6.06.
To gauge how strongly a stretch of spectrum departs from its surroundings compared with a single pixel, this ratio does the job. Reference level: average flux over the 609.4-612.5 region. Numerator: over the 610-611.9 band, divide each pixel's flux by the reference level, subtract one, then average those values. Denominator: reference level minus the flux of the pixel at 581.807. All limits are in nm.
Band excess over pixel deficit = 0.0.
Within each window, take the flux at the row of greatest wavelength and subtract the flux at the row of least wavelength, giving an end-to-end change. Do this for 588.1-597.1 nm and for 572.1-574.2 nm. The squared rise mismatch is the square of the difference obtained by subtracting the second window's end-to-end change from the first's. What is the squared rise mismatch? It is 0.2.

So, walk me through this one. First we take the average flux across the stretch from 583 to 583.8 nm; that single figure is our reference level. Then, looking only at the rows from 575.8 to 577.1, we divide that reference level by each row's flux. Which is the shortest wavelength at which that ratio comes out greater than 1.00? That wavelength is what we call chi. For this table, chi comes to 575.942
